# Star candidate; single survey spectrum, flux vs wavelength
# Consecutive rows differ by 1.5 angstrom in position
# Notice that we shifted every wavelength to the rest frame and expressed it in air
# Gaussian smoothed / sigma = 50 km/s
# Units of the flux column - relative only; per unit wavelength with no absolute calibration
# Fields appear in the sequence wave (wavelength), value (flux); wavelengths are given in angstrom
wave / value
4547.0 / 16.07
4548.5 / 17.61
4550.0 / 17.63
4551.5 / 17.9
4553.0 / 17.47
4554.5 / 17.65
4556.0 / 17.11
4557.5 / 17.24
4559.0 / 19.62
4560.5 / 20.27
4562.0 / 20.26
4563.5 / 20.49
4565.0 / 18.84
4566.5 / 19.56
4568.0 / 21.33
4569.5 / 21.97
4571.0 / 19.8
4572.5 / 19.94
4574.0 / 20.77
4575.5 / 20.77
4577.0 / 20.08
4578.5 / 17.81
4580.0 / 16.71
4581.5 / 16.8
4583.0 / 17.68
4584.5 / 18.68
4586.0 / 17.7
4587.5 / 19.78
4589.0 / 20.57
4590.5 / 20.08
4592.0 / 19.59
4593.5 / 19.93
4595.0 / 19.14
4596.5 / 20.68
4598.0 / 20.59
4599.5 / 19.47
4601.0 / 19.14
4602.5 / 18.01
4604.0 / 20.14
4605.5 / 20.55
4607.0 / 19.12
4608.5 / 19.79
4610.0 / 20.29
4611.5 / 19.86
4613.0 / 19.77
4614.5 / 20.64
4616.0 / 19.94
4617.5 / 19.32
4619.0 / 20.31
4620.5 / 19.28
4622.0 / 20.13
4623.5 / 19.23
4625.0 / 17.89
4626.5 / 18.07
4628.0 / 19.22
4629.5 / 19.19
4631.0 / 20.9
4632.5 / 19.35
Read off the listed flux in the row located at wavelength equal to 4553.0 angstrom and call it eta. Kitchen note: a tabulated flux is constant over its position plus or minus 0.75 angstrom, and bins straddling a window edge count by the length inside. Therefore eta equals 17.47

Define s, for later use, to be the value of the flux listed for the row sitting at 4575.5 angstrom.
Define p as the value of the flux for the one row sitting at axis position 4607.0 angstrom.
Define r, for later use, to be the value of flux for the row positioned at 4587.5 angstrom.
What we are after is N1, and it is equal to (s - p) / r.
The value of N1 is 0.08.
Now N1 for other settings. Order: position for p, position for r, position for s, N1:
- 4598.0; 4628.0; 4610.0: -0.02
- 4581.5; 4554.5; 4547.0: -0.04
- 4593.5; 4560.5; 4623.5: -0.03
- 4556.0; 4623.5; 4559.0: 0.13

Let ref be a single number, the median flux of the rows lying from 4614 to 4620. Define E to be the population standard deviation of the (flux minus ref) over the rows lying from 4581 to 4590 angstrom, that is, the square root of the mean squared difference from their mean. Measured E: 1.3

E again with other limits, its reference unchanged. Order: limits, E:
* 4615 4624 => 0.4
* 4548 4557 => 0.2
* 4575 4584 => 1.6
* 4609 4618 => 0.4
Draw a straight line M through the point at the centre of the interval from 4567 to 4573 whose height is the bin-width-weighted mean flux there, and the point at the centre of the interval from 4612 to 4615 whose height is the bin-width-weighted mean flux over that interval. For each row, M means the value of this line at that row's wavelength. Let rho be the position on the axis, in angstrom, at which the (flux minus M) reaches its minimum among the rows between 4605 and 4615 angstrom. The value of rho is 4607.0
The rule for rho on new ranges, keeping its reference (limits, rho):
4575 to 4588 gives 4580.0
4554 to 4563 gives 4556.0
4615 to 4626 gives 4625.0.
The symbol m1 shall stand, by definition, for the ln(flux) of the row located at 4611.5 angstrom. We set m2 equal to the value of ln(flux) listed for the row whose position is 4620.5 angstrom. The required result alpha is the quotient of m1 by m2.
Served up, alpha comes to 1.010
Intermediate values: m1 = 2.99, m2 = 2.96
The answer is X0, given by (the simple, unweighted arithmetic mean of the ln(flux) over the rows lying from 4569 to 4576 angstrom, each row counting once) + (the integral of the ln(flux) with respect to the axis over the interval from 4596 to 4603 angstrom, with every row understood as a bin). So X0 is 24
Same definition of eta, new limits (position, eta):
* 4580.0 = 16.71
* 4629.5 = 19.19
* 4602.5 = 18.01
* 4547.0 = 16.07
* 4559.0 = 19.62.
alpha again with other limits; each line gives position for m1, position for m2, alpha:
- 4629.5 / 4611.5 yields 0.989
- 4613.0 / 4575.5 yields 0.984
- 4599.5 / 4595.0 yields 1.006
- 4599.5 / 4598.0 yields 0.982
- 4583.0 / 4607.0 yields 0.973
